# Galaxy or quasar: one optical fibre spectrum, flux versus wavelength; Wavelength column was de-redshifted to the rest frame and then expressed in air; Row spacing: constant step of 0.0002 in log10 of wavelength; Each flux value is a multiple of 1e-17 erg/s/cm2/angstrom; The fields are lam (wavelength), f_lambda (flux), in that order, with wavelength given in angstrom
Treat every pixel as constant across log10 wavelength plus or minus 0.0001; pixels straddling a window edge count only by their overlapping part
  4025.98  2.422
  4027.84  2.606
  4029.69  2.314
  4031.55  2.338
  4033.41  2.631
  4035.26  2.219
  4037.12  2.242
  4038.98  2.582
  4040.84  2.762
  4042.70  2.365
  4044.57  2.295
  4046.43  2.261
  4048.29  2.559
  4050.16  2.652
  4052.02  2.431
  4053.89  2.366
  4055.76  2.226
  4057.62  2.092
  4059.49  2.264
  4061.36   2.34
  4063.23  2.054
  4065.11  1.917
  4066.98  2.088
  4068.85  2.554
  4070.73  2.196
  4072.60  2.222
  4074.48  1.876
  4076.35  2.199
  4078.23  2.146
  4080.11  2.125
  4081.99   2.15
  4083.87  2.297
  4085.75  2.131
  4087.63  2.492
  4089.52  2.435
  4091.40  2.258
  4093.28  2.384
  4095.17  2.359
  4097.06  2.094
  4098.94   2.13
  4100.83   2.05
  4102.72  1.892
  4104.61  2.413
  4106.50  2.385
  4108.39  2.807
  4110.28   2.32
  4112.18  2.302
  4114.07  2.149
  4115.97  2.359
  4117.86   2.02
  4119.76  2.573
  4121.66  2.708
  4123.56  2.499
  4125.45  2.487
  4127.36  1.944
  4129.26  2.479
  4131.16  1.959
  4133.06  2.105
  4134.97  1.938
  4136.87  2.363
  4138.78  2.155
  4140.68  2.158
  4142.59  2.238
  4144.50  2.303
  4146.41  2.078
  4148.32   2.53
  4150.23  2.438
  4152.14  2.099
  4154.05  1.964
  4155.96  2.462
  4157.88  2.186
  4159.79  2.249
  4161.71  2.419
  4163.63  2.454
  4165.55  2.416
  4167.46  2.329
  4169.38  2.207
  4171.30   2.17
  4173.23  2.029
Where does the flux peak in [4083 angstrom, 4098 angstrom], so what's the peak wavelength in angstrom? 4087.63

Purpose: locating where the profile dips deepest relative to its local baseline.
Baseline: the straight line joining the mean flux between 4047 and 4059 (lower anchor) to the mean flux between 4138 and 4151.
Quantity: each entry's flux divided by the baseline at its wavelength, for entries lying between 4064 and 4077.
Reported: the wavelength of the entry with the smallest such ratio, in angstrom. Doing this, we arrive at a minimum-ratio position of 4074.48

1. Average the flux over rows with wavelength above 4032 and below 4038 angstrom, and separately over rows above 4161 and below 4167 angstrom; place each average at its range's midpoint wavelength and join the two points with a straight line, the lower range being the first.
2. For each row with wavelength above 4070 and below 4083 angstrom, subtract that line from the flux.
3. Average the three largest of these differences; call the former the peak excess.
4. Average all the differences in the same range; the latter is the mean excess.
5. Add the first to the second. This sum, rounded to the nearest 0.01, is -0.43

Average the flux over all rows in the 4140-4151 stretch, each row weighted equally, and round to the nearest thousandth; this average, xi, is 2.291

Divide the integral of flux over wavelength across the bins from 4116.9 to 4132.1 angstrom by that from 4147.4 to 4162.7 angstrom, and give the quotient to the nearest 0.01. 1.01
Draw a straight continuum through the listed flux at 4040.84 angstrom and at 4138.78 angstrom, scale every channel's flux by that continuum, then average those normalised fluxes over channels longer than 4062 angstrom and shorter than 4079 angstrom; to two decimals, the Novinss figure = 0.83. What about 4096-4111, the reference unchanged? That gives 0.95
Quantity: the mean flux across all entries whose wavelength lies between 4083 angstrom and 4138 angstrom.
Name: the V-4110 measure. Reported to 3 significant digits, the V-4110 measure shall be 2.29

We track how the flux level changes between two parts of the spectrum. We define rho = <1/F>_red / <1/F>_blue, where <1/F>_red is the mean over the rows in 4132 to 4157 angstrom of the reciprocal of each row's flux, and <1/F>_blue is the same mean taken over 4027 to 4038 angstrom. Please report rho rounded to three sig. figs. 1.08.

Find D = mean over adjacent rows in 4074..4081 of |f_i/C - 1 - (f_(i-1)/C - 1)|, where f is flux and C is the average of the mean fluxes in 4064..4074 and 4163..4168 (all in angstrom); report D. 0.058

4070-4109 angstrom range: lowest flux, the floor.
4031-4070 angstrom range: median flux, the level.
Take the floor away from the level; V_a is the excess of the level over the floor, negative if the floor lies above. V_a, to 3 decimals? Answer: 0.462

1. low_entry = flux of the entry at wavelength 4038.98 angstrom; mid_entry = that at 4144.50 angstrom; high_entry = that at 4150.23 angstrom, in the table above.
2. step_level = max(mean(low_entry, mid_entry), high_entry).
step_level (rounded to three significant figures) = 2.44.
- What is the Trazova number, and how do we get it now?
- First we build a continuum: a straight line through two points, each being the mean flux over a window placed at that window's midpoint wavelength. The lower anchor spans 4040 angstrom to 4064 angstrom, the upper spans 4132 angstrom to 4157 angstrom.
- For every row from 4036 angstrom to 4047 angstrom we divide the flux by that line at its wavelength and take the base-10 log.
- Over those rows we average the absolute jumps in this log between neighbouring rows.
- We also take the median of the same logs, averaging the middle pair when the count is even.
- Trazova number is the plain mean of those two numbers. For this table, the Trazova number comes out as 0.014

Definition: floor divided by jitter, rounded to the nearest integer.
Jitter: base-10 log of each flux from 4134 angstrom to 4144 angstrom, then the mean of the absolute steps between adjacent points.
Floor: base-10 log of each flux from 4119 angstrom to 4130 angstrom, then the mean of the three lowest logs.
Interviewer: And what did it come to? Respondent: 10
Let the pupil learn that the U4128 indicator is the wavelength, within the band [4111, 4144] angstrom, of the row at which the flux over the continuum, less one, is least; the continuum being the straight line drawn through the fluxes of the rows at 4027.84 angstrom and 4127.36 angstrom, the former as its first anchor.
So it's 4127.36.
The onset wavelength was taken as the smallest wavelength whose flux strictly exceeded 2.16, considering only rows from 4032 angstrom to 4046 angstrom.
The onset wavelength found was 4033.41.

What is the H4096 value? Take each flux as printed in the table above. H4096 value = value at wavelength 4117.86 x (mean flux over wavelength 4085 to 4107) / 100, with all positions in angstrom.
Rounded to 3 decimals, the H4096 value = 0.045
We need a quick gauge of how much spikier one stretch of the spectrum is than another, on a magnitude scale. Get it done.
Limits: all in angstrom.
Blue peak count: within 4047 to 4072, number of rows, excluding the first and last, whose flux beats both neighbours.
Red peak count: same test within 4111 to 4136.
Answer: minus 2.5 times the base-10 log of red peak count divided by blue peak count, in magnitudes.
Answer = -0.31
